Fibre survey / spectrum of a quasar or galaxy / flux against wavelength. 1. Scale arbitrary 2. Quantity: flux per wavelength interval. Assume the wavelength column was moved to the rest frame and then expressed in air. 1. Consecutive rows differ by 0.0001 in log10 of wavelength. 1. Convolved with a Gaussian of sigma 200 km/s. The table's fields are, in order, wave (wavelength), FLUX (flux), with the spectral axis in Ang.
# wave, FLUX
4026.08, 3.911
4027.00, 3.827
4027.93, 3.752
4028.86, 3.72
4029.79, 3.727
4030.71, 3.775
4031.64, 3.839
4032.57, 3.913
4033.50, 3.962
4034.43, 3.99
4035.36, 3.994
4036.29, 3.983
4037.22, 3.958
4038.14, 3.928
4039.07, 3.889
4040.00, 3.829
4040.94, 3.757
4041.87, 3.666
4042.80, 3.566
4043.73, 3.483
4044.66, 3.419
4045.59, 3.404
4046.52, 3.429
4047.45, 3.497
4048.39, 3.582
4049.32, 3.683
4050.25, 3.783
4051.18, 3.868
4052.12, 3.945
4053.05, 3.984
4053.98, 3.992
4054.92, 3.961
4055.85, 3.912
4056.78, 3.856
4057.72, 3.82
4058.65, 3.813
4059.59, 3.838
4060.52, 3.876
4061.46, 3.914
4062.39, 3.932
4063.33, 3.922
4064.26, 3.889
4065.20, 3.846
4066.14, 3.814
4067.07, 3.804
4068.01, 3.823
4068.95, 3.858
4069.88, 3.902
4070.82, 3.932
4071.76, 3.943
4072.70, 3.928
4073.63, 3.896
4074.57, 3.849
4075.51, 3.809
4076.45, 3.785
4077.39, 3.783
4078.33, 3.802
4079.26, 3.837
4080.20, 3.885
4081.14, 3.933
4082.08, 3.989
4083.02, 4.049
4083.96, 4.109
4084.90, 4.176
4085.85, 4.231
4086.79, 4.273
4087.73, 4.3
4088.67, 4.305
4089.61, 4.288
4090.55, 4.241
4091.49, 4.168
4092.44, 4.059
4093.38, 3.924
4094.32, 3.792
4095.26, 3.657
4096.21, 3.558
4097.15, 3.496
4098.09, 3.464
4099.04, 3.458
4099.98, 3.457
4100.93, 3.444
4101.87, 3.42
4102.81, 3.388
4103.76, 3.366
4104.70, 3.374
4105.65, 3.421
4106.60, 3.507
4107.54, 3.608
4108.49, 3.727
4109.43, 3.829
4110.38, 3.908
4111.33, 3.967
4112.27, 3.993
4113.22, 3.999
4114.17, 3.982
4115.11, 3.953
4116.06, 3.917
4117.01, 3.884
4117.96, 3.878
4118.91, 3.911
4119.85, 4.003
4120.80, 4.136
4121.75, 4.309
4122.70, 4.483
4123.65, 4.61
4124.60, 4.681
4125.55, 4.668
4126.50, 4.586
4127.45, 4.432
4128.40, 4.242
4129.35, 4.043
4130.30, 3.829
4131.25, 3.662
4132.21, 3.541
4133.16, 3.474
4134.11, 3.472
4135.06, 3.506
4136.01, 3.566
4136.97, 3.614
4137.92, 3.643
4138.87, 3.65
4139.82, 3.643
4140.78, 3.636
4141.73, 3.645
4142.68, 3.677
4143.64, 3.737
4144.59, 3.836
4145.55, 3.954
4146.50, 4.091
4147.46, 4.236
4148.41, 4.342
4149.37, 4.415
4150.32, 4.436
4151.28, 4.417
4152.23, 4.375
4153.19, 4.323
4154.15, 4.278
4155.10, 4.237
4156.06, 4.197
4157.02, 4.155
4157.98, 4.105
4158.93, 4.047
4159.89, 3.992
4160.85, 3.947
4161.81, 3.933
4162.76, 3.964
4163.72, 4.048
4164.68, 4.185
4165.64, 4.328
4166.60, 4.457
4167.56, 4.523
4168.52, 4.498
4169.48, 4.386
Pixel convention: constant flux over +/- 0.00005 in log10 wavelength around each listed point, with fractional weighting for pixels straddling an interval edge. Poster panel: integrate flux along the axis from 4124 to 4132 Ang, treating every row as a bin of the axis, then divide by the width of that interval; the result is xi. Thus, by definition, 4.25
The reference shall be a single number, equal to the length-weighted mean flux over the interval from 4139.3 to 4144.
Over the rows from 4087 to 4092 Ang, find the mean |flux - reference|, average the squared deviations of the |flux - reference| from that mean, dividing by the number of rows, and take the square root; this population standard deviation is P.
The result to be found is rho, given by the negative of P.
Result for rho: -0.051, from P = 0.05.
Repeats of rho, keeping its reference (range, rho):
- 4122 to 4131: -0.282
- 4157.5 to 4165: -0.081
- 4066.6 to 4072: -0.053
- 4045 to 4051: -0.084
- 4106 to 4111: -0.070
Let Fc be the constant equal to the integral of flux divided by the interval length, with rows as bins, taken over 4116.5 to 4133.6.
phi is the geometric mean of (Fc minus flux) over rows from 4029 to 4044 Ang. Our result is 0.27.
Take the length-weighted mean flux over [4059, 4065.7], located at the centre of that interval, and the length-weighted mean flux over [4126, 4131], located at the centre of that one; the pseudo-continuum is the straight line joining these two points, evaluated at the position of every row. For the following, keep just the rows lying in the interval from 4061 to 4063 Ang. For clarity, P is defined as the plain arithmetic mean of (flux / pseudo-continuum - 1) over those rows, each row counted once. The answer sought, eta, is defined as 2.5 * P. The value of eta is 0.03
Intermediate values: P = 0.011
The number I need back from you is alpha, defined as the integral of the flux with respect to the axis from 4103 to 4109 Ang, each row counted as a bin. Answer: 21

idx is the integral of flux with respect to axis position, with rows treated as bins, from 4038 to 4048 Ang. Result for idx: 36.1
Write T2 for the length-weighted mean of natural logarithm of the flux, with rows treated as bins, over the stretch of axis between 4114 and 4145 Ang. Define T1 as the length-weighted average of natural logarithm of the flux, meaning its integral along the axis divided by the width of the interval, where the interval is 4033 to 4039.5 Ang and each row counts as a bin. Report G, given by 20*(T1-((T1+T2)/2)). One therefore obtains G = 0.11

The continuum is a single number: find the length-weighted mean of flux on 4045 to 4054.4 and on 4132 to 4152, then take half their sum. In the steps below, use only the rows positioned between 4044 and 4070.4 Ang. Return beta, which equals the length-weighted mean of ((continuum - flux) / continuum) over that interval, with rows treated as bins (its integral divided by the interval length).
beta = 0.00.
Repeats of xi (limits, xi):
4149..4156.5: 4.34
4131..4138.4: 3.56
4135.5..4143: 3.63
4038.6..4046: 3.63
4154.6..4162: 4.08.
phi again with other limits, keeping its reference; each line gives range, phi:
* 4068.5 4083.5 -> 0.23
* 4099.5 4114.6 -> 0.40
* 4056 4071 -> 0.26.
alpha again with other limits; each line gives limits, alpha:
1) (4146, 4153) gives 30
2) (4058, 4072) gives 54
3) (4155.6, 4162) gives 26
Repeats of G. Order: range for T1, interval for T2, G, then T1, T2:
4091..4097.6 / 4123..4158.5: -0.53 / 1.335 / 1.39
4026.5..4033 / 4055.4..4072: -0.19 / 1.334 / 1.35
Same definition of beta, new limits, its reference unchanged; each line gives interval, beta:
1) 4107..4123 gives -0.05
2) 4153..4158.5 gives -0.11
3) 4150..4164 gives -0.10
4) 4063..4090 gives -0.05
